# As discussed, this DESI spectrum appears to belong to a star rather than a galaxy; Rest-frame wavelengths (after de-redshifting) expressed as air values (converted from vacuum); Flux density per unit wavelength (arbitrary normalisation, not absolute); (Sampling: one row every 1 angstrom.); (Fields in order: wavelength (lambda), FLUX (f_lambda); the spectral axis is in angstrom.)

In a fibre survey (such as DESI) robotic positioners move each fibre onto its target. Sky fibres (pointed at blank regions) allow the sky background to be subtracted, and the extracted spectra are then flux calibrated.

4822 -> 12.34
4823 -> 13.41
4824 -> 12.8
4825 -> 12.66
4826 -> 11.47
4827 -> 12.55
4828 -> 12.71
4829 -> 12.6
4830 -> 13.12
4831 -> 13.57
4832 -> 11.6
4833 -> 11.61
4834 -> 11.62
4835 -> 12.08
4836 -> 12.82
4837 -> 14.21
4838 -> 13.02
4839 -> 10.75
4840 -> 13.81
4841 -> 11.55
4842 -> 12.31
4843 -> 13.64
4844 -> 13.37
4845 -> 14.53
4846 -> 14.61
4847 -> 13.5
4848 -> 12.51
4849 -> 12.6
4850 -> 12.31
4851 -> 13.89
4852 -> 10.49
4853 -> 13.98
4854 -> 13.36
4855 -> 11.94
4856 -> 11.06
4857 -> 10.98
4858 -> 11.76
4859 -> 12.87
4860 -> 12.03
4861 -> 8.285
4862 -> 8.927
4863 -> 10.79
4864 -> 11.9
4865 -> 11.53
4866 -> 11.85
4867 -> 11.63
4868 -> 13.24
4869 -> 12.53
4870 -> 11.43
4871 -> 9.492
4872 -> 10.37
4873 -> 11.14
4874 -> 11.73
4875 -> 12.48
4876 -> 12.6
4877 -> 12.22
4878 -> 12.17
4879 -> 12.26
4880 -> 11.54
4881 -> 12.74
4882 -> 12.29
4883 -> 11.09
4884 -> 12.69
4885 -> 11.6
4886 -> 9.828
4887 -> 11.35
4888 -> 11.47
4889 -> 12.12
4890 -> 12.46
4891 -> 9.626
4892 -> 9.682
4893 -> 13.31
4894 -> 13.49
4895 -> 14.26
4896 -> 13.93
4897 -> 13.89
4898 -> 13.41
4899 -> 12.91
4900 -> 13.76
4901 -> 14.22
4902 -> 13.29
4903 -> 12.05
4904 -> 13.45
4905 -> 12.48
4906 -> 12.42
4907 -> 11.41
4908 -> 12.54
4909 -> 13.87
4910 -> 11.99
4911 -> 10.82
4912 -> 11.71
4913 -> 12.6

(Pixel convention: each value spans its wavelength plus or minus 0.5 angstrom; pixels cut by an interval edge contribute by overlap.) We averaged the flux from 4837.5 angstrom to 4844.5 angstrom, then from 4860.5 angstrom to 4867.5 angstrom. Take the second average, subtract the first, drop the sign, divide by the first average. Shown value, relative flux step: 0.15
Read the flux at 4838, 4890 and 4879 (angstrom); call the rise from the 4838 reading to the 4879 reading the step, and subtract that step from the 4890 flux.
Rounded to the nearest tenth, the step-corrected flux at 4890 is 13.2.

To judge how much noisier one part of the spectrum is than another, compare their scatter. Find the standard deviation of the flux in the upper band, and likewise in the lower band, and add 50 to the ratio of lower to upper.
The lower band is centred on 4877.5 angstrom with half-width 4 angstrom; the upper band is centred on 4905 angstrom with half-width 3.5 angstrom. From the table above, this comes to 50.6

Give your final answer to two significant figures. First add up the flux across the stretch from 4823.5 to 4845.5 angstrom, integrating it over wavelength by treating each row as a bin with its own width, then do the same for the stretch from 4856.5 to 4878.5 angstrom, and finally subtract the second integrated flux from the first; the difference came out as 26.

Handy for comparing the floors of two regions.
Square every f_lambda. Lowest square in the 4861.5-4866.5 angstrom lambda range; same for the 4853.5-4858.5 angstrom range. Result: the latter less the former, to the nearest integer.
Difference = 41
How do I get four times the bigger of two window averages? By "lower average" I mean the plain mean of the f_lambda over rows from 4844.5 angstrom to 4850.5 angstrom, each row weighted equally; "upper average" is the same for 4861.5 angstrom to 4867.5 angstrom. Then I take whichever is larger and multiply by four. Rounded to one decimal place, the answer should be 53.4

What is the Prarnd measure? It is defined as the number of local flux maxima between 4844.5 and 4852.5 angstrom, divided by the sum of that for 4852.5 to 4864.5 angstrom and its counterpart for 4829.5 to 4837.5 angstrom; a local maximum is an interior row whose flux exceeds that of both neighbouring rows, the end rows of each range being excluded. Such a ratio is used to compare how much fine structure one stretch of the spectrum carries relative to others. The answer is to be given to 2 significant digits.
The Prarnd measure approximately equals 1.5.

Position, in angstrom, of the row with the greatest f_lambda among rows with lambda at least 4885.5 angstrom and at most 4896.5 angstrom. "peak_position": 4895 angstrom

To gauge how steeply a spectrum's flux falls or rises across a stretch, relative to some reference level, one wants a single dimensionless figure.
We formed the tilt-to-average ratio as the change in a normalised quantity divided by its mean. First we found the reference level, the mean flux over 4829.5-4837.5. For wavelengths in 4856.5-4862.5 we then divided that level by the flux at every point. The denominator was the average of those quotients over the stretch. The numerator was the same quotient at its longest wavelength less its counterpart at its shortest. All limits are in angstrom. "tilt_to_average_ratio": 0.22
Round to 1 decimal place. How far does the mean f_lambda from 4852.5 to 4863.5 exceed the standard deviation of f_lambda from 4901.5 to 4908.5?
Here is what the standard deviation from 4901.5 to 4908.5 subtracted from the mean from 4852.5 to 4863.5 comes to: 10.8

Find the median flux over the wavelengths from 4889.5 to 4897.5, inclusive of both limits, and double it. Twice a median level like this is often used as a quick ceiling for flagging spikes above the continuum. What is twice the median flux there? 26.8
